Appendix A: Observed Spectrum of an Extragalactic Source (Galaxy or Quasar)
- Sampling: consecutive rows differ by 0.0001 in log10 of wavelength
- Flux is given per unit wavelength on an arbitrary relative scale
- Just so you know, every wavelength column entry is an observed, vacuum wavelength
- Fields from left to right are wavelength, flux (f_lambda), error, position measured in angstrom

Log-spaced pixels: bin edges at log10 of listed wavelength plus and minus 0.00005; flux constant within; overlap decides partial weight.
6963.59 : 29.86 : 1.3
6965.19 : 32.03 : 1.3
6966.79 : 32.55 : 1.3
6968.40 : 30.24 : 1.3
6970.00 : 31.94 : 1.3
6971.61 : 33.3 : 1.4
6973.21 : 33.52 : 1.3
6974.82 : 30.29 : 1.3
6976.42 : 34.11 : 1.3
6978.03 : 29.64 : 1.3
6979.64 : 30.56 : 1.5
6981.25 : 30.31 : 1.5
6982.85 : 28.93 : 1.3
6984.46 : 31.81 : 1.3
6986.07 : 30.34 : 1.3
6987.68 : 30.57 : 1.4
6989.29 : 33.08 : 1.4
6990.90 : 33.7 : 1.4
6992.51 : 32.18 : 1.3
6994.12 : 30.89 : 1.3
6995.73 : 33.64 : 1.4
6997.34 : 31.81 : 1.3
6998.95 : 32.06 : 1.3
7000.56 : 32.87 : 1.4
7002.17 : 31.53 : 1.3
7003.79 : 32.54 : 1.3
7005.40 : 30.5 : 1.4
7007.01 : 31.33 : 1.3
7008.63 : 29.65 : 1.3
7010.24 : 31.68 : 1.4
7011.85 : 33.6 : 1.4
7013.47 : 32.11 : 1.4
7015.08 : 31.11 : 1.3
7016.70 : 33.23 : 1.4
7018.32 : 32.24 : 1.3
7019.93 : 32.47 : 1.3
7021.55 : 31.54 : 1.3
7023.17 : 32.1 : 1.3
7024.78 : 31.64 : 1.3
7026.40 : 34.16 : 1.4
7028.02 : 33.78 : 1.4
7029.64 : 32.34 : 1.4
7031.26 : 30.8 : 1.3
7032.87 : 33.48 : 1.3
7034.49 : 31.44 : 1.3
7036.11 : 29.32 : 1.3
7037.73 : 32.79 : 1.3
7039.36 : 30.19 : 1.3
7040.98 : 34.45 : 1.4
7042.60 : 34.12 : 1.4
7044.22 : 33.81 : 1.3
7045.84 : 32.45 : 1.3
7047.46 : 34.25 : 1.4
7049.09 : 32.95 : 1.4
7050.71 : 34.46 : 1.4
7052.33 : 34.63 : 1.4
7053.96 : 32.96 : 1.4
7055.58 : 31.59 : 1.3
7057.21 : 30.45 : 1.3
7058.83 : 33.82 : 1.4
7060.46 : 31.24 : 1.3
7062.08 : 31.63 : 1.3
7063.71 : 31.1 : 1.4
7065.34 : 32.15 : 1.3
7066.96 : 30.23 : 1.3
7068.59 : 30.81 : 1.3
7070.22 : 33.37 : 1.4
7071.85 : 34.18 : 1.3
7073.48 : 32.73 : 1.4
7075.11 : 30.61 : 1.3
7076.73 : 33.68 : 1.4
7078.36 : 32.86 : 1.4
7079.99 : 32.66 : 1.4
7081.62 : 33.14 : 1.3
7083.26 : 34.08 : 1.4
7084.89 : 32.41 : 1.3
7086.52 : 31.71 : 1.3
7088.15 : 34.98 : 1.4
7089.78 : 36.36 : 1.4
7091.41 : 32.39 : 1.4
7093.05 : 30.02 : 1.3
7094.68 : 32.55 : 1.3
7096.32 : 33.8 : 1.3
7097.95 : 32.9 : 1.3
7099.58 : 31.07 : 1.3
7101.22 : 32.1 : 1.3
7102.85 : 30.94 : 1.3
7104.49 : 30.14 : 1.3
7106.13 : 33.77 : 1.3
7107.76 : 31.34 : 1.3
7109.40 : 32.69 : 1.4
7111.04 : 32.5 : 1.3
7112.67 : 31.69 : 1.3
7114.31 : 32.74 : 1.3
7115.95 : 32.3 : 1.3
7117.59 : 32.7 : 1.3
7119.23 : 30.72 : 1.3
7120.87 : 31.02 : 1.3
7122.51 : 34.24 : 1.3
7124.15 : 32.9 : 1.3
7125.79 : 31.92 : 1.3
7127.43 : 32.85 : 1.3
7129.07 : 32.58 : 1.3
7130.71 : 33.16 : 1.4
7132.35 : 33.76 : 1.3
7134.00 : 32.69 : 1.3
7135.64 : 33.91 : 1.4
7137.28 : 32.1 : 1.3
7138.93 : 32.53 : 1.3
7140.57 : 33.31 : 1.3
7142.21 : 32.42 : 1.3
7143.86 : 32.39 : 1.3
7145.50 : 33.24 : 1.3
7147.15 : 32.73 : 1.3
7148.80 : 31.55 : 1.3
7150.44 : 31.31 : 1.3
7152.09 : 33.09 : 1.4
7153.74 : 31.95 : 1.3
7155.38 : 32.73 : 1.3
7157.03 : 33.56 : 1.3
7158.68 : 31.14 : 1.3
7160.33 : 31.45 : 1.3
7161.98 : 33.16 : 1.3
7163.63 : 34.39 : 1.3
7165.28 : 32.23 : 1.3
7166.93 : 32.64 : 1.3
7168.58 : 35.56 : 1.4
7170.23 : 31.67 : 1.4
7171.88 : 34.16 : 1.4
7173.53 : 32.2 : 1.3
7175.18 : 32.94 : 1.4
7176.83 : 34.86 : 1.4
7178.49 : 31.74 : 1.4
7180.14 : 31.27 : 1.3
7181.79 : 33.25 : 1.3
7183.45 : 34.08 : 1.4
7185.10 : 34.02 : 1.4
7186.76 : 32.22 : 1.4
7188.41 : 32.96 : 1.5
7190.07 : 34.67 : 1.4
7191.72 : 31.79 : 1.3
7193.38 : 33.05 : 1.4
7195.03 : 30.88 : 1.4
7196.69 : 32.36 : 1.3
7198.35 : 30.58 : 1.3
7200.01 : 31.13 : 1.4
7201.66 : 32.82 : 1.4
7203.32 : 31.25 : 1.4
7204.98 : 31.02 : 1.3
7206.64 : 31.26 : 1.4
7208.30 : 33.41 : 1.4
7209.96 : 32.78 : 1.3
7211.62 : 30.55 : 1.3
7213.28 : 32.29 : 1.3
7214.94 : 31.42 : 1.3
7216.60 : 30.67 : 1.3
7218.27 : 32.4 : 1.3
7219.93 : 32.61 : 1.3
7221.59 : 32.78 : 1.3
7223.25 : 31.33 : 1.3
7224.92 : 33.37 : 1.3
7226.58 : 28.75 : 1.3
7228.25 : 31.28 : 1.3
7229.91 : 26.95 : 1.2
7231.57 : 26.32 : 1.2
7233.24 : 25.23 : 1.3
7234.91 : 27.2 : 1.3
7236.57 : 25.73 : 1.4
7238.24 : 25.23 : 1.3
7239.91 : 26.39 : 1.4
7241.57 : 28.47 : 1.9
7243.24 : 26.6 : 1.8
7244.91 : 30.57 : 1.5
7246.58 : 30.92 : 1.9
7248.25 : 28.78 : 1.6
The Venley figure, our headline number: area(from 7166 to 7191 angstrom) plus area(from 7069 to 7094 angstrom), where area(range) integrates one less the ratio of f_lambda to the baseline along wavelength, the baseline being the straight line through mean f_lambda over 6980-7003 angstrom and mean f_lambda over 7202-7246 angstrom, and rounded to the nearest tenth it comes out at -4.1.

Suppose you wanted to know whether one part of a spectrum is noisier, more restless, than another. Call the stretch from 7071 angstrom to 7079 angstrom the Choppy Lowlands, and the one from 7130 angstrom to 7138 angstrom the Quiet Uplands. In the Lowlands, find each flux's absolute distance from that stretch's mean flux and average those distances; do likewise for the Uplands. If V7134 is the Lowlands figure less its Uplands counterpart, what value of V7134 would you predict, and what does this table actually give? 0.3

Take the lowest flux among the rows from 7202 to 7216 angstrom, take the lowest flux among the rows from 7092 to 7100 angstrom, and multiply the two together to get 917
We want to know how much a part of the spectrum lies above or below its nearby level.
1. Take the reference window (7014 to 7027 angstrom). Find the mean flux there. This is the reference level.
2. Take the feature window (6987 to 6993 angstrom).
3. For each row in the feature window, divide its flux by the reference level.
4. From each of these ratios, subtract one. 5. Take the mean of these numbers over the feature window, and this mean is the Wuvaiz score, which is 0.00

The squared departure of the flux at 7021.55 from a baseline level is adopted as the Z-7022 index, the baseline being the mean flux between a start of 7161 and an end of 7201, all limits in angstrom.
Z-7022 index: 1.7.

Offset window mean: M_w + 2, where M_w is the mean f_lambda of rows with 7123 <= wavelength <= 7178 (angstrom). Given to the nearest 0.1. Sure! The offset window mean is 34.8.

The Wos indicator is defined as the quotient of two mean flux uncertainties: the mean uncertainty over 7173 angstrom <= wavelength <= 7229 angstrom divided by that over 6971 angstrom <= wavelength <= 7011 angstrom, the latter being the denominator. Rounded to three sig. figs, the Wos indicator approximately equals 1.00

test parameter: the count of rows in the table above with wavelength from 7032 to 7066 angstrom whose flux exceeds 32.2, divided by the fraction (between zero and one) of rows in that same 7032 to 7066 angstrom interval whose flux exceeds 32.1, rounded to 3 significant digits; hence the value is 19.4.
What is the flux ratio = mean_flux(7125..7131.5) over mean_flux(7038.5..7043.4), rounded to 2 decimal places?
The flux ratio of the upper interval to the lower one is 0.99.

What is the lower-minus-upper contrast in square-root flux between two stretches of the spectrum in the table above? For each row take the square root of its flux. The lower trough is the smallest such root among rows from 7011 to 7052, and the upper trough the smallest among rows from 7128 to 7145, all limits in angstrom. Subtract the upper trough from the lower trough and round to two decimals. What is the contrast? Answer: -0.25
